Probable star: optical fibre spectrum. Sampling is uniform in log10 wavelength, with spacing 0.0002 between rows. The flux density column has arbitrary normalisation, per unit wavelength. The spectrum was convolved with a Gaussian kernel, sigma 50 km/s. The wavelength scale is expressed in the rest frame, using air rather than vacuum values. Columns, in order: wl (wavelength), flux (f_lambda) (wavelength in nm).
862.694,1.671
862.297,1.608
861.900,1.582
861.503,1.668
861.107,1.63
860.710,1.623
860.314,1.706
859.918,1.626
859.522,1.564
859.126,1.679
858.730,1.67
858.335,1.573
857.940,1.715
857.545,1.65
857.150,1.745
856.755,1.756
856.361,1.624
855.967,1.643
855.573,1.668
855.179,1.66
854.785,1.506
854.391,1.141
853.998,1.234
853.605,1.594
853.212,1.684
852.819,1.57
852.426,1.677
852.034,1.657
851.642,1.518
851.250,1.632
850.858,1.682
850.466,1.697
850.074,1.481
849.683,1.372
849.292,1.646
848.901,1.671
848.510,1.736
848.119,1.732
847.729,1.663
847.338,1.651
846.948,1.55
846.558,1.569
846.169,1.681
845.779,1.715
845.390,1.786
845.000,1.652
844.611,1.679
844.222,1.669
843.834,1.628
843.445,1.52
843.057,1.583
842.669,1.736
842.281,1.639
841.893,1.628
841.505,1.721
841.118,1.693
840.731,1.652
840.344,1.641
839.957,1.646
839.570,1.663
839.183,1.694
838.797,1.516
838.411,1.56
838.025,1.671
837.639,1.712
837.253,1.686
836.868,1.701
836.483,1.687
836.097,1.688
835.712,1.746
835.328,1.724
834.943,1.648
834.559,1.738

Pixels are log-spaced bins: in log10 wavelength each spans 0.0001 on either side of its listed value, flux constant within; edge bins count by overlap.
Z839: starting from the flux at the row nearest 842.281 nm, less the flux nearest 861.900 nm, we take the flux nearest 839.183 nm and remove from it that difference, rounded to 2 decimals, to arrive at 1.64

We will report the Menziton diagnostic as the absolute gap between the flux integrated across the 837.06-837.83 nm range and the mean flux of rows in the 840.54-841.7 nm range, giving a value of 0.38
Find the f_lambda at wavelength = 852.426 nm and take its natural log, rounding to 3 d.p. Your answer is 0.517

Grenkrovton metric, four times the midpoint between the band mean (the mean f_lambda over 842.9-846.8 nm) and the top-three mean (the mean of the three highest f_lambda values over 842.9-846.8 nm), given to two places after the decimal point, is 6.75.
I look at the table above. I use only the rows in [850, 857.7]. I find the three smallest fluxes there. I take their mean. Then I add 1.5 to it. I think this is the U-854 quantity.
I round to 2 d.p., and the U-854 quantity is 2.79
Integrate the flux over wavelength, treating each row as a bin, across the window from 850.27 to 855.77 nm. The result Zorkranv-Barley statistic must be 8.61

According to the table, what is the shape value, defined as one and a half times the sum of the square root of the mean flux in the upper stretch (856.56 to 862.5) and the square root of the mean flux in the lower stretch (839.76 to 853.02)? 3.85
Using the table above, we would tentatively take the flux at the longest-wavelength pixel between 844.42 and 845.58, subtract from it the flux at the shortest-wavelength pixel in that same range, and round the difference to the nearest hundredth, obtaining 0.11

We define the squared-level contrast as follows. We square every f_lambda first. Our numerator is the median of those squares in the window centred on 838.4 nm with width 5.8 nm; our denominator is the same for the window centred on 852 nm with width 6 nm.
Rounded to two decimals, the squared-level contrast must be 1.12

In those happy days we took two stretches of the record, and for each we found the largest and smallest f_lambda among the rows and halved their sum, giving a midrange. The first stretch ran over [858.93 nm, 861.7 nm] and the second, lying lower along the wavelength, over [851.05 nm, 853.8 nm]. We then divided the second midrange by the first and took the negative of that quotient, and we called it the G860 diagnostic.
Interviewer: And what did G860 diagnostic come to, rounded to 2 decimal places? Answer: -0.98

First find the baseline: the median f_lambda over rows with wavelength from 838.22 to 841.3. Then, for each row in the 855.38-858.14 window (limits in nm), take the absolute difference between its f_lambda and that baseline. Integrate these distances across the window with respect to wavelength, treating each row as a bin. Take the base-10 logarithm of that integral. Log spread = -0.90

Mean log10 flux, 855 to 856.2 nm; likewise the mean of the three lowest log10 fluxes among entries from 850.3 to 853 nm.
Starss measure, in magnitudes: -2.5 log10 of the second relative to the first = 0.12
